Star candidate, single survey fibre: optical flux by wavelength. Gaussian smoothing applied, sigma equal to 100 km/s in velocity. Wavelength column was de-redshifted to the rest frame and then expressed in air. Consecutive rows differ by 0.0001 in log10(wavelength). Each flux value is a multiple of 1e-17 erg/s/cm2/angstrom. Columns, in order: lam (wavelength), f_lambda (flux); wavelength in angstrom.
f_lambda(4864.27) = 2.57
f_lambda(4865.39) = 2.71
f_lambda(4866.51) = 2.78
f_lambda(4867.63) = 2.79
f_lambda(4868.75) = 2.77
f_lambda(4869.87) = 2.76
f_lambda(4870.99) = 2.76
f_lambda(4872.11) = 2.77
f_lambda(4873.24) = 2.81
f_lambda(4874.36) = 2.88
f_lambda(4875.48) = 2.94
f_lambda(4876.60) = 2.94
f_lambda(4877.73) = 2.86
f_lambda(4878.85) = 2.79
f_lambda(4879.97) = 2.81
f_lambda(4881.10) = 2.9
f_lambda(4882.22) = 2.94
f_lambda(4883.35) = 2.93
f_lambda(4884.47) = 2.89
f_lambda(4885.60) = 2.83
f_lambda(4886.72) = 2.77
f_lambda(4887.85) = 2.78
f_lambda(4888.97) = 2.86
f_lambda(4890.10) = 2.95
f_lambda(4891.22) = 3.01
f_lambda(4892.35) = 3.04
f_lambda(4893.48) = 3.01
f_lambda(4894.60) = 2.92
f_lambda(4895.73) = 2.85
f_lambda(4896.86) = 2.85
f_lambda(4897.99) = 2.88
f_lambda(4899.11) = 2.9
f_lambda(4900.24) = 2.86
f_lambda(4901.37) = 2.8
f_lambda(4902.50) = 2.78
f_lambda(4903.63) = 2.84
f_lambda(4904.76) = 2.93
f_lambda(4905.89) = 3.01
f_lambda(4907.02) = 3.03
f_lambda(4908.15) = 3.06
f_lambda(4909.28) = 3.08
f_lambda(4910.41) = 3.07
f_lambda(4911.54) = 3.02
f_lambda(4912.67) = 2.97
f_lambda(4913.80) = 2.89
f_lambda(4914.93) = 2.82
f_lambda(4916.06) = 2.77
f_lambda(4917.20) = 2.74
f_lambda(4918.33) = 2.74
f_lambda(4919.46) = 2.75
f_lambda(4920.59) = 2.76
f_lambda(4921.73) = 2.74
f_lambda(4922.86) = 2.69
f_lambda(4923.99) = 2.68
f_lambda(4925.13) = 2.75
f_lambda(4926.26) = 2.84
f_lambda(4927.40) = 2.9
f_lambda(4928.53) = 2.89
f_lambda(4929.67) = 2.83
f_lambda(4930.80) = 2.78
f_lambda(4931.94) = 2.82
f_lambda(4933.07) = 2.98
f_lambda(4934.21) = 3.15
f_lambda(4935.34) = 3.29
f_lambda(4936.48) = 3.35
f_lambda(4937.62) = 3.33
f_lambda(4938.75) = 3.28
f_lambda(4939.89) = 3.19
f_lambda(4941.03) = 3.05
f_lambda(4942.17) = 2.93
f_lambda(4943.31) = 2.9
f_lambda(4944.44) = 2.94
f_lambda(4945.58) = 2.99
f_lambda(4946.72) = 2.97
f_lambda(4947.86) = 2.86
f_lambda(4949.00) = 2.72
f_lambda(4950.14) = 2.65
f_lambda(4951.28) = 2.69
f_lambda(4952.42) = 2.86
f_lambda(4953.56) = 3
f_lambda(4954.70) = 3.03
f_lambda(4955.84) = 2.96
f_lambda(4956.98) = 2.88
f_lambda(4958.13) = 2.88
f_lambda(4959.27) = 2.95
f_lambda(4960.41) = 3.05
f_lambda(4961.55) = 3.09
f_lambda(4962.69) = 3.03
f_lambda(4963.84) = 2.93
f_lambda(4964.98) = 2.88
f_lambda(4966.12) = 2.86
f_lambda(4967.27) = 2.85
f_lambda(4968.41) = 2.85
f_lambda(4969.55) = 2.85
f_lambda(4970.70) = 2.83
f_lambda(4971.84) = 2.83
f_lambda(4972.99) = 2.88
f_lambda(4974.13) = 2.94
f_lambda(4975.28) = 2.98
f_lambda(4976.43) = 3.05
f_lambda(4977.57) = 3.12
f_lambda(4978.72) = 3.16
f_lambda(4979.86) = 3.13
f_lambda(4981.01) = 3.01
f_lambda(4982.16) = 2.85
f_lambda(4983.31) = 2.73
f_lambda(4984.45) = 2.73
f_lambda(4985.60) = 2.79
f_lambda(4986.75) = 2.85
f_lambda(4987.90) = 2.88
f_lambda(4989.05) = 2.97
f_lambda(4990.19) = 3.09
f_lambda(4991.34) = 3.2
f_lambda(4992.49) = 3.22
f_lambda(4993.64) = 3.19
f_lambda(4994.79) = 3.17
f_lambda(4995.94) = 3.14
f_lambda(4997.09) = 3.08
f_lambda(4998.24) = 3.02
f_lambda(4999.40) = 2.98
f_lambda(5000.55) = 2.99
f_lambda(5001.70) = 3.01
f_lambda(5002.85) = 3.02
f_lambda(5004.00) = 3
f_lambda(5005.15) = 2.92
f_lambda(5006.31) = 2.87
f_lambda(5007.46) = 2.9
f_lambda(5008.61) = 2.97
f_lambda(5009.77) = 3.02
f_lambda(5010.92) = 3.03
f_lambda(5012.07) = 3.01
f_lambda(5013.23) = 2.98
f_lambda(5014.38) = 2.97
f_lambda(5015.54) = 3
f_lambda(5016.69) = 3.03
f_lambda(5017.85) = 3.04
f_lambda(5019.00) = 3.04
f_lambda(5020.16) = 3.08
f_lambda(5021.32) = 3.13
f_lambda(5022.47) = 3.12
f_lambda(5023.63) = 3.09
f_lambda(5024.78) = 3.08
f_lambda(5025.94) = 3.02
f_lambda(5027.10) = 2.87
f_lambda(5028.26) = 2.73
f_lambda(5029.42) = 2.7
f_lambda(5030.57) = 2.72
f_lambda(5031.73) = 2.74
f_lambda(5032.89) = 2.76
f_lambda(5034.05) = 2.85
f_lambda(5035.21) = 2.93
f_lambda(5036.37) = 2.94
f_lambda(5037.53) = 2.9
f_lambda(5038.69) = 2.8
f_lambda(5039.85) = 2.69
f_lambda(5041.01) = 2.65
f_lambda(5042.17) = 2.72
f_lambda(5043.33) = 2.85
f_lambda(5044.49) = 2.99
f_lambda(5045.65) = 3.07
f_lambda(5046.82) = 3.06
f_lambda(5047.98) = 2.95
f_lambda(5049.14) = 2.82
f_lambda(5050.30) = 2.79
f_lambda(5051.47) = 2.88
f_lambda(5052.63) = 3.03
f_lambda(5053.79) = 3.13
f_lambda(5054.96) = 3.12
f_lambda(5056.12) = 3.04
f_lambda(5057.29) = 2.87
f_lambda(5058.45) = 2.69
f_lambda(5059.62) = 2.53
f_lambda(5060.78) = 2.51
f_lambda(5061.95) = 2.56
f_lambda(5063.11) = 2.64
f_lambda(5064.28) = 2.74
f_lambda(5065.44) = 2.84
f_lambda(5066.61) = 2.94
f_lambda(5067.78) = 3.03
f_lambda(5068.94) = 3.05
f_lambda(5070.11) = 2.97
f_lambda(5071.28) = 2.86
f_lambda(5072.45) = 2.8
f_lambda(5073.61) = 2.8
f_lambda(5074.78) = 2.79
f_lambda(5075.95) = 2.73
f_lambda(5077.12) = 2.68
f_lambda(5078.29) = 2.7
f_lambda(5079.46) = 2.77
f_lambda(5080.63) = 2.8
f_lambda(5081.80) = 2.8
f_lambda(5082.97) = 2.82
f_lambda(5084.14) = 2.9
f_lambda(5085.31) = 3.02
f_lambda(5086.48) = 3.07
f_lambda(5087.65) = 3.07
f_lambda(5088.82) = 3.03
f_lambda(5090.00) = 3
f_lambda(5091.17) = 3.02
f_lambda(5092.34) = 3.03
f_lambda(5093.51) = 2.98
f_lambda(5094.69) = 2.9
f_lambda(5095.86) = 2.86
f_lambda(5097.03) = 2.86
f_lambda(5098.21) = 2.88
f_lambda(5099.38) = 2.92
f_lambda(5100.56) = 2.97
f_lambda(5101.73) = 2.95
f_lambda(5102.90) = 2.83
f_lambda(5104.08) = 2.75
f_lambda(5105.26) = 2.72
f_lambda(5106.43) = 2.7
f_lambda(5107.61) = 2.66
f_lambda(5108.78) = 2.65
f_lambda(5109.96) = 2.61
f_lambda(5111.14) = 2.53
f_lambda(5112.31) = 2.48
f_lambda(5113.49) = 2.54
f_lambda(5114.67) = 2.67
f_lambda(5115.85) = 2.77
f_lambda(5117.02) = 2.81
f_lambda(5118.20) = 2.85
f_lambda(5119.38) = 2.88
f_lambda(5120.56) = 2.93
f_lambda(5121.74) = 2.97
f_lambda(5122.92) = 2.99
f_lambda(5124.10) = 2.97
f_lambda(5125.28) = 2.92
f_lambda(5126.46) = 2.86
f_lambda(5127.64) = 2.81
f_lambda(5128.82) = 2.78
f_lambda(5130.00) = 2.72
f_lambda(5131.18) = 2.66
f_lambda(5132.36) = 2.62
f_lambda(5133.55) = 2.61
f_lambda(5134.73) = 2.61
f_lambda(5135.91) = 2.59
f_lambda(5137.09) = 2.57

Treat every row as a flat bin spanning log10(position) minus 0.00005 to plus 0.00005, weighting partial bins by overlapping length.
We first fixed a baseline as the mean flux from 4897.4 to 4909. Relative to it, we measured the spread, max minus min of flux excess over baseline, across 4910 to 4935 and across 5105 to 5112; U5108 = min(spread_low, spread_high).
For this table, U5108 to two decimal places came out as 0.19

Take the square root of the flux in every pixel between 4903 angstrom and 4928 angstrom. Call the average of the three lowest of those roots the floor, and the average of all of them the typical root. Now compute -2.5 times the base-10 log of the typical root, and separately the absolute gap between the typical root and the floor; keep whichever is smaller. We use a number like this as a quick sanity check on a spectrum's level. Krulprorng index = -0.5716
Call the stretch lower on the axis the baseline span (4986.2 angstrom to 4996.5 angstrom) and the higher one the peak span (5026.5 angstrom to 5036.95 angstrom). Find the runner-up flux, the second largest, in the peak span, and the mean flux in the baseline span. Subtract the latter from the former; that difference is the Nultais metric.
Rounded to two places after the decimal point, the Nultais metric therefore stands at -0.15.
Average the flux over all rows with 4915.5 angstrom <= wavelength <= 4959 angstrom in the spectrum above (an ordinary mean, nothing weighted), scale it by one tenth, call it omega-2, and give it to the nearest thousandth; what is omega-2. 0.291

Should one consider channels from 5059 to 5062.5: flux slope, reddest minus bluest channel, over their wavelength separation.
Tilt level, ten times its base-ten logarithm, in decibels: -19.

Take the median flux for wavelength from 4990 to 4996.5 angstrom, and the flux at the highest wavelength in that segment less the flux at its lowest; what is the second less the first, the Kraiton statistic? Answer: -3.13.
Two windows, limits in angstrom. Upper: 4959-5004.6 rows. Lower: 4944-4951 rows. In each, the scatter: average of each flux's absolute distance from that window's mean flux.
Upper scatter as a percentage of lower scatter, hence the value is 96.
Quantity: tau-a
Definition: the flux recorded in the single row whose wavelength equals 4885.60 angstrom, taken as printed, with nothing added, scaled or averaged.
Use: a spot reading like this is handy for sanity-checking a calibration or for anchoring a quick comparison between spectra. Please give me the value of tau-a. 2.83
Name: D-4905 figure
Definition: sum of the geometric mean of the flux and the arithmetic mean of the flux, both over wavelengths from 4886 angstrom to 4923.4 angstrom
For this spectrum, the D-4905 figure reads 5.77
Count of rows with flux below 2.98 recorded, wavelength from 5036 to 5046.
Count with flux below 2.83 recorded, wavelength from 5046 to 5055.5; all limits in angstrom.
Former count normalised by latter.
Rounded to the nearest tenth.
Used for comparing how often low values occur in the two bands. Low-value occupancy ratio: 3.5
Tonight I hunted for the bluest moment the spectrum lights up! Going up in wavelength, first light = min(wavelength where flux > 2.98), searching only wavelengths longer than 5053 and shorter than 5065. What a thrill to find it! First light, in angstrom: 5053.79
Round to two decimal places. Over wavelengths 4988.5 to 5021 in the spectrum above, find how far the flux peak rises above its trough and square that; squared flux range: 0.12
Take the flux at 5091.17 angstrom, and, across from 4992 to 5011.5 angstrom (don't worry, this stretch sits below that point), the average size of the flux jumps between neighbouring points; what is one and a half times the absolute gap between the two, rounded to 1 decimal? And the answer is 4.5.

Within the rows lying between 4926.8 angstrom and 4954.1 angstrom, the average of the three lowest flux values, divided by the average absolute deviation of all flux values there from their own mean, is 17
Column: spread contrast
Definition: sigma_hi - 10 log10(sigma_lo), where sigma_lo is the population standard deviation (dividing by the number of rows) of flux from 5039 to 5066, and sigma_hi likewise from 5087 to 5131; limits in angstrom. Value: 7.4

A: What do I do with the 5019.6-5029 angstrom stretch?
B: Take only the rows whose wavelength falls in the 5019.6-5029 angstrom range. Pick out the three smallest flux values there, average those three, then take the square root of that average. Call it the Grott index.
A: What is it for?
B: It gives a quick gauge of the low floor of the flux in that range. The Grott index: 1.70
